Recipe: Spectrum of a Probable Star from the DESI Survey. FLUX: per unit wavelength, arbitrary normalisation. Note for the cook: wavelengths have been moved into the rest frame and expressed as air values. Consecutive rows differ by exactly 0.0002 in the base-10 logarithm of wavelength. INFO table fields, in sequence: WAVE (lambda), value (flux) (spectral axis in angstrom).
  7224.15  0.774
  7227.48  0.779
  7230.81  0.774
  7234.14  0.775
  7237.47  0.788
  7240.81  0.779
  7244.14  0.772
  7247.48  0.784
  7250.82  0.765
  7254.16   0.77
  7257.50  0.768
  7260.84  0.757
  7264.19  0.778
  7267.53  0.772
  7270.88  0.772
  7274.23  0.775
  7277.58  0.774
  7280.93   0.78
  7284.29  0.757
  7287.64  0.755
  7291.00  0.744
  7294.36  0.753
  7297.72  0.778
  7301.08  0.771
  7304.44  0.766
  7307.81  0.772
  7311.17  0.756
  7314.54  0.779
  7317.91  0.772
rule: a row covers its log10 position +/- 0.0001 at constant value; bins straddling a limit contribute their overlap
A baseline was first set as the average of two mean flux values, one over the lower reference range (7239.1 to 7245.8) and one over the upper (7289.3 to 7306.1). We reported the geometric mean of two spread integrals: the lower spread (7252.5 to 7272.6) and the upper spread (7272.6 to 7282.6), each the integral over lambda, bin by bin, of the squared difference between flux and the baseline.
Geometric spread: 0.0007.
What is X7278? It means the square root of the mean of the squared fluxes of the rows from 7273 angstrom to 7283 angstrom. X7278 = 0.776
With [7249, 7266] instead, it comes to 0.768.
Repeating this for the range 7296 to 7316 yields 0.770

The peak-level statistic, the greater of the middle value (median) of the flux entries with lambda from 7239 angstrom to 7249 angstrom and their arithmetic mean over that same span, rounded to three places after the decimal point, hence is 0.779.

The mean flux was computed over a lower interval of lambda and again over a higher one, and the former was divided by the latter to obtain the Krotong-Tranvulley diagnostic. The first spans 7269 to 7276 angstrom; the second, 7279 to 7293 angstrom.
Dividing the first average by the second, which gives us 1.02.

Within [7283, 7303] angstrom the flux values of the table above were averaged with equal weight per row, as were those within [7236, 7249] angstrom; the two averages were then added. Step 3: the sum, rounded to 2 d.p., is 1.54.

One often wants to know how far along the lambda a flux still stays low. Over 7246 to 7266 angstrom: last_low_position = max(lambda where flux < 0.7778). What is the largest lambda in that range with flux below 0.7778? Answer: 7260.84 angstrom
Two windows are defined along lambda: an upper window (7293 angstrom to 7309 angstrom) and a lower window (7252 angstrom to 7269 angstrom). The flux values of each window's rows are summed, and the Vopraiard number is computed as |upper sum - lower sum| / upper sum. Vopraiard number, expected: 0.001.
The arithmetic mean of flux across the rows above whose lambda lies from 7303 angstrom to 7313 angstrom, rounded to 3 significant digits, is 0.765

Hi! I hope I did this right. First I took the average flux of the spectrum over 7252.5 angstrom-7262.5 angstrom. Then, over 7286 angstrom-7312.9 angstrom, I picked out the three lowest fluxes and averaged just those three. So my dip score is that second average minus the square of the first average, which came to 0.165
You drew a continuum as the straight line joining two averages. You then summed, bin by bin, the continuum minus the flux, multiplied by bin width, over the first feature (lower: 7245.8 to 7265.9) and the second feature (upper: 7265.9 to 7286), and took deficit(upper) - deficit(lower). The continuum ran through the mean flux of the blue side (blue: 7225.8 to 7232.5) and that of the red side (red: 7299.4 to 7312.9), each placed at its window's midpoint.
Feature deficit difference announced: -0.08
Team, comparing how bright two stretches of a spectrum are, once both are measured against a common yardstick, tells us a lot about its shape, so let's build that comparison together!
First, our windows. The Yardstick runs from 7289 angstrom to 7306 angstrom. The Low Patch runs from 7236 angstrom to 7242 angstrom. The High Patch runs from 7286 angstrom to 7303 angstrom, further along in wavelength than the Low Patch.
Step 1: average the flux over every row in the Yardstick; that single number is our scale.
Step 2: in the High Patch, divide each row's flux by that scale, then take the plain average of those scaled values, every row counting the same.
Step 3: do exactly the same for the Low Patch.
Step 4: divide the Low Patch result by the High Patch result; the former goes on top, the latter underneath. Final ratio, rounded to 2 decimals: 1.03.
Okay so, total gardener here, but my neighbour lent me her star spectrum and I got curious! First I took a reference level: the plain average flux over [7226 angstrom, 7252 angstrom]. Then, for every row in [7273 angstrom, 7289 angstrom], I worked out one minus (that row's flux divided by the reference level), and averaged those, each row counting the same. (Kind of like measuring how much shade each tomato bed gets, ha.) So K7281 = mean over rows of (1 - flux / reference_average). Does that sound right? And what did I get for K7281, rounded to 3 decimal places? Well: 0.011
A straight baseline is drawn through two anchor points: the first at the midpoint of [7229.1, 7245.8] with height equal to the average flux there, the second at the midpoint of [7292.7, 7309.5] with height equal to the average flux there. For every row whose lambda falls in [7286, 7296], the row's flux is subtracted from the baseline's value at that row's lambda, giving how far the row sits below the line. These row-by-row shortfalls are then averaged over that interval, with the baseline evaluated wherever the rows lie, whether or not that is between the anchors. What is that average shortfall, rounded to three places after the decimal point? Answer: 0.019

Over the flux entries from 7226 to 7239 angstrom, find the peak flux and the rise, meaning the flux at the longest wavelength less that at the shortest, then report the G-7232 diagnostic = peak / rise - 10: 78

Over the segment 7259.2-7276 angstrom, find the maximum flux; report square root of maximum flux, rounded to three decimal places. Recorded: 0.882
